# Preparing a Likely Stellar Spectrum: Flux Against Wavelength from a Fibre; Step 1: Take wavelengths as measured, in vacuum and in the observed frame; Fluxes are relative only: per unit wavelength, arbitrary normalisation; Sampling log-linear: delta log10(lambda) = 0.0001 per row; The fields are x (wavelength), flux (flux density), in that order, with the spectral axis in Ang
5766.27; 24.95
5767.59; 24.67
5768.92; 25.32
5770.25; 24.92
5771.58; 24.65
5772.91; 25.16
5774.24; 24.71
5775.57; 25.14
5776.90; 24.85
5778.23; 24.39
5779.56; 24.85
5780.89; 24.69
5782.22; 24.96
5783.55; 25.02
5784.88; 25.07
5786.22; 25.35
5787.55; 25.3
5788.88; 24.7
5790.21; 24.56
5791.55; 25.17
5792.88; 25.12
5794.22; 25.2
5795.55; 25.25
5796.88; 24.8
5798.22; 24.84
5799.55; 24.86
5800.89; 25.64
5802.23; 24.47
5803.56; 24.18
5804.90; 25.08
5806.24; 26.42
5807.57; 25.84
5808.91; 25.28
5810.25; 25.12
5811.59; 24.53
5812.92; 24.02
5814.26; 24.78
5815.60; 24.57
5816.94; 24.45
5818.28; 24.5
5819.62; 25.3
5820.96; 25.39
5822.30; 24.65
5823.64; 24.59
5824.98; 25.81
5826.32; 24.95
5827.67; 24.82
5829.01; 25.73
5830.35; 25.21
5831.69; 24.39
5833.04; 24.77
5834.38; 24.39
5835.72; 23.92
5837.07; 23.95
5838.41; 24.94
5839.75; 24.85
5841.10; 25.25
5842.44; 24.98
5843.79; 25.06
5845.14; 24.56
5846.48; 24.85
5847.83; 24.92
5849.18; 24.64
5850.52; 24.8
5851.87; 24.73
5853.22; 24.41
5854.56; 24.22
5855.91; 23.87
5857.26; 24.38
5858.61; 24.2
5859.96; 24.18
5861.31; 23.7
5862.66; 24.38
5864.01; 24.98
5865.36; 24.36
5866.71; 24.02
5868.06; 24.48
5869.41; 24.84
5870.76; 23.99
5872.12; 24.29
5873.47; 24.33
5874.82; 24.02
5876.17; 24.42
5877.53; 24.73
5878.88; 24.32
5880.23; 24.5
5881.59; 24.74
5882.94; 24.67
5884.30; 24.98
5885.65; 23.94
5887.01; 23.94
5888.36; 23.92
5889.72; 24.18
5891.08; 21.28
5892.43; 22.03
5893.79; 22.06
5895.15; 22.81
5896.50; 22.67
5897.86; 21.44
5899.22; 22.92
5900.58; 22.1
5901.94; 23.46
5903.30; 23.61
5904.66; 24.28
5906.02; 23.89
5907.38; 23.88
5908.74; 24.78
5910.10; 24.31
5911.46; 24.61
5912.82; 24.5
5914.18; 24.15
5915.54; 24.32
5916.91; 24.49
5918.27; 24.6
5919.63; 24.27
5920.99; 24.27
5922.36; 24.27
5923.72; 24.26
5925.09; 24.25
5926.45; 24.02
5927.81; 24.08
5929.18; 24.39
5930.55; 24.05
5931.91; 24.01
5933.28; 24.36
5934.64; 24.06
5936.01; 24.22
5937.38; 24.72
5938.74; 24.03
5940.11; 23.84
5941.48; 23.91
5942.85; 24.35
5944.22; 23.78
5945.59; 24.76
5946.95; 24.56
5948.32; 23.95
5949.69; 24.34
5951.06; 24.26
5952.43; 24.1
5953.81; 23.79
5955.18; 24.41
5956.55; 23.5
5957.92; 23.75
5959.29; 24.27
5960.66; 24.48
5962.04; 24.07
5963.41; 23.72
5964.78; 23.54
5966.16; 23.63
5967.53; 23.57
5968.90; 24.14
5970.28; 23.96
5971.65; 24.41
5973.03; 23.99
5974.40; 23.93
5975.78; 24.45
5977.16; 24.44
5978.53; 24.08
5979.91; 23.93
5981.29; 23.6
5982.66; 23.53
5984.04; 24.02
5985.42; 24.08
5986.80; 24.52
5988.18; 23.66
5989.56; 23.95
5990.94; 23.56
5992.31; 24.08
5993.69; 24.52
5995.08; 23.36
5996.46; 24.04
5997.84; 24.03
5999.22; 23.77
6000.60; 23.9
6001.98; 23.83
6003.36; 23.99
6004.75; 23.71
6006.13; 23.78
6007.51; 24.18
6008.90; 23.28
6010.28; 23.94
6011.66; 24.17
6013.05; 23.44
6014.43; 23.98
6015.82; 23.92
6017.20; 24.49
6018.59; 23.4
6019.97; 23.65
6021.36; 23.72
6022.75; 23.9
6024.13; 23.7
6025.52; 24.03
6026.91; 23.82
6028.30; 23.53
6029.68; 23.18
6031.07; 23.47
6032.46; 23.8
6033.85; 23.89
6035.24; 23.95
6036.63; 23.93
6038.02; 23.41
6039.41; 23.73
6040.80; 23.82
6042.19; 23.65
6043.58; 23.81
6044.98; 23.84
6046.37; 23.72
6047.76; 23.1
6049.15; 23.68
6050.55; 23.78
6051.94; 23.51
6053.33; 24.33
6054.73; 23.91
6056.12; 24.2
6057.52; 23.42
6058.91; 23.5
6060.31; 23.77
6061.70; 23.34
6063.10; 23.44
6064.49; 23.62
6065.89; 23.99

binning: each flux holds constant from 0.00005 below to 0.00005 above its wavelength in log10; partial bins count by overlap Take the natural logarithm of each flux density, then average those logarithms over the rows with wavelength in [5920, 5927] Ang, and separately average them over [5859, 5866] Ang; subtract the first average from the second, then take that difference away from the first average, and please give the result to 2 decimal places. 3.18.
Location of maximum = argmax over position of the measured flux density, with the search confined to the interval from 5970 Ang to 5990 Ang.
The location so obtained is 5986.80 Ang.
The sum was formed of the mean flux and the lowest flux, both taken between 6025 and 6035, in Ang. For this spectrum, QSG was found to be 46.9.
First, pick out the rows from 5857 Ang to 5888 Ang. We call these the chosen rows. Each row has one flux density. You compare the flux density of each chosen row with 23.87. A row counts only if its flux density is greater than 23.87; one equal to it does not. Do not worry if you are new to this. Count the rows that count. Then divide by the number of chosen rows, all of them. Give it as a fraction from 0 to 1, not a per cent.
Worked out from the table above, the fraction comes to 1.0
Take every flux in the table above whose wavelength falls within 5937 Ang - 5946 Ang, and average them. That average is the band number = 24.2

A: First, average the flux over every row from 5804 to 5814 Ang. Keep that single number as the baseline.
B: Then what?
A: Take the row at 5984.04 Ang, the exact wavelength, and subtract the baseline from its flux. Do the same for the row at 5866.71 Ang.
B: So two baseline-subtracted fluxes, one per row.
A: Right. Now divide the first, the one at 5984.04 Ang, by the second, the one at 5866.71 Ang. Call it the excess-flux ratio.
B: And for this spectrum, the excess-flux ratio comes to 1.0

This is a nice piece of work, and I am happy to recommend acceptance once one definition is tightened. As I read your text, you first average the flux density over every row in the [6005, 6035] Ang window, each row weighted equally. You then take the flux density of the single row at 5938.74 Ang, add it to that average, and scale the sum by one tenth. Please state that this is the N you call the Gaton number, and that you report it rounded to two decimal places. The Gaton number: 4.78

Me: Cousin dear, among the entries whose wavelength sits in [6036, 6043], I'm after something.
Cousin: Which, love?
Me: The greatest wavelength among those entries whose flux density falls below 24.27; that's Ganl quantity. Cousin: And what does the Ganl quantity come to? 6042.19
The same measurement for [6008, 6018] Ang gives 6015.82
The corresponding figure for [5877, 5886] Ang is 5885.65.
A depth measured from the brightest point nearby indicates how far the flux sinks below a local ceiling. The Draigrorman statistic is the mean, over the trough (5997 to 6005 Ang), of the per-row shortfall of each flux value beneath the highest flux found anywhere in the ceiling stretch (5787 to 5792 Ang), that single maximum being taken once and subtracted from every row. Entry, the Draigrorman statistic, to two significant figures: 1.4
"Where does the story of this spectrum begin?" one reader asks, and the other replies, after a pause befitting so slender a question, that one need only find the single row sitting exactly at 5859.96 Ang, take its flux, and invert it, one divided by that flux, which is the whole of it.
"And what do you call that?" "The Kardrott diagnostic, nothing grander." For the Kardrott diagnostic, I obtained 0.0414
